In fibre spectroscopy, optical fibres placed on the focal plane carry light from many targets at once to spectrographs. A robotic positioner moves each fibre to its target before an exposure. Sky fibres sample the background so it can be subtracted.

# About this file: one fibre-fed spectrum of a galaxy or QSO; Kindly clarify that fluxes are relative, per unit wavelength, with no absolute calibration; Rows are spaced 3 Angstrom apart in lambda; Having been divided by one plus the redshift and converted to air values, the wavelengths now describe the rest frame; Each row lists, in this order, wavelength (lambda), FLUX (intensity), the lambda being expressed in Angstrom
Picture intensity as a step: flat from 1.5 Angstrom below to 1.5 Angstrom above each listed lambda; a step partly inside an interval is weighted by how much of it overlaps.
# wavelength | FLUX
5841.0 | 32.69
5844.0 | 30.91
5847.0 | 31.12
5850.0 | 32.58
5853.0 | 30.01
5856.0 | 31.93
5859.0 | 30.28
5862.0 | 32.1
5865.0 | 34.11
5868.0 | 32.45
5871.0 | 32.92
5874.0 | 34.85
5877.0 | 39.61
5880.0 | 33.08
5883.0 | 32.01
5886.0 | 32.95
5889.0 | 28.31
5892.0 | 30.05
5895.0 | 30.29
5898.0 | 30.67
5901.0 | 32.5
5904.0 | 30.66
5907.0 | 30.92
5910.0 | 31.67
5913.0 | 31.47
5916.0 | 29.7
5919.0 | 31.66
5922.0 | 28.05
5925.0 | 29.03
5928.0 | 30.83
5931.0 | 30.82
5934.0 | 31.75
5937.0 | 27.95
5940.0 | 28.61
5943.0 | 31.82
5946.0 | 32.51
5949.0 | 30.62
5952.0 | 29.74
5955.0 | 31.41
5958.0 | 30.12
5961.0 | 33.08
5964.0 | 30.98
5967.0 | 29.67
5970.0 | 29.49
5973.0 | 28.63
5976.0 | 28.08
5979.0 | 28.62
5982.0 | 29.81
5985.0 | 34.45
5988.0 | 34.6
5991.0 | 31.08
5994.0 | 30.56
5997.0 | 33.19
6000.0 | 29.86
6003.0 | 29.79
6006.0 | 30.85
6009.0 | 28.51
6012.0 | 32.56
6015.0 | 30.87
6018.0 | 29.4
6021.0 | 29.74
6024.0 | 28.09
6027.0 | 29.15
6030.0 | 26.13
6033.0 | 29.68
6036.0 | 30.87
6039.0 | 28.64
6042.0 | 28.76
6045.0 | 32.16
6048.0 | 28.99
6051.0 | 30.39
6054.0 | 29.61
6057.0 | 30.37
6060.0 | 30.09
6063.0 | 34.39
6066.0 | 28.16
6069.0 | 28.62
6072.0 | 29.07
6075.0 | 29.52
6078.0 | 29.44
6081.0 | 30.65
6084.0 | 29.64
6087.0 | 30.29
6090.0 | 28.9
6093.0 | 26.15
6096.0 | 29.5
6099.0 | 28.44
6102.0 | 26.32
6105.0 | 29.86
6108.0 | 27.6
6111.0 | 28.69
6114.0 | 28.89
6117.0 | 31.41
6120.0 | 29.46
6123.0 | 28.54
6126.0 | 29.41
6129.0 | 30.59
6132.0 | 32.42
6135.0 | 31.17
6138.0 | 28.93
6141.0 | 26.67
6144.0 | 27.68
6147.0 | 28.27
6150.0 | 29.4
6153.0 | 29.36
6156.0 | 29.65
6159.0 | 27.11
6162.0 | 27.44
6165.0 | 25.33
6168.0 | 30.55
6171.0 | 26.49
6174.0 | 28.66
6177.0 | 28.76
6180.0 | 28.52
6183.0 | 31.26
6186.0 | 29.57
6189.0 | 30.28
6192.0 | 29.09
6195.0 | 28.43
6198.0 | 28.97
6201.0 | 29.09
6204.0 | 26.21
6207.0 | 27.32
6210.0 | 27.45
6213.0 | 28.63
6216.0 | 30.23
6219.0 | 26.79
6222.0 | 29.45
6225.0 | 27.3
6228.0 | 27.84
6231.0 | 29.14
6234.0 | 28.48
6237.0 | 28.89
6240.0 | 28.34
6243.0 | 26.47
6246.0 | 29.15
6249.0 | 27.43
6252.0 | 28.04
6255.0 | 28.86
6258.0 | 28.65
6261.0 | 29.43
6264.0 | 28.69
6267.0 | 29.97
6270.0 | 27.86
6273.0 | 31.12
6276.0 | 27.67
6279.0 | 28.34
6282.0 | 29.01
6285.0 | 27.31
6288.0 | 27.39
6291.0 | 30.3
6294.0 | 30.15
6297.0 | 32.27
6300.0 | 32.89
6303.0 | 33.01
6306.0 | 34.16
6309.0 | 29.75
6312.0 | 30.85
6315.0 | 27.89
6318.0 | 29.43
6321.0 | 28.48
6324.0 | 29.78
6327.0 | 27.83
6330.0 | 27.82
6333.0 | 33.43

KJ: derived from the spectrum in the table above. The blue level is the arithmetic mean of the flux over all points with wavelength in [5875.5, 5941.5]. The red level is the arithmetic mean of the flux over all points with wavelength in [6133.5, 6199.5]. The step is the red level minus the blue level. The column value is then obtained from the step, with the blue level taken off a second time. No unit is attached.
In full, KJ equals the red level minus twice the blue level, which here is -33.3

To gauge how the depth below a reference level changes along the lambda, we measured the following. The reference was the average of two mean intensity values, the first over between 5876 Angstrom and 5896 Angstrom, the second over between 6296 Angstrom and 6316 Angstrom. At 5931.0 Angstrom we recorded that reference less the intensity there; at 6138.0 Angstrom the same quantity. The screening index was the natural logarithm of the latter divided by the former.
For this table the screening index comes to 1.0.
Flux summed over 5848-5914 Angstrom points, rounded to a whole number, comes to 705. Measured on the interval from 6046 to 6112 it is 645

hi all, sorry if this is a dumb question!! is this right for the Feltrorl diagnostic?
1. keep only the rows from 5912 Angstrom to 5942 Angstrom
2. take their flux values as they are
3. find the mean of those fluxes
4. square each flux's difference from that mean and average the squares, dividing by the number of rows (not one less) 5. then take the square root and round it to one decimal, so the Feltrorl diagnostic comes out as 1.4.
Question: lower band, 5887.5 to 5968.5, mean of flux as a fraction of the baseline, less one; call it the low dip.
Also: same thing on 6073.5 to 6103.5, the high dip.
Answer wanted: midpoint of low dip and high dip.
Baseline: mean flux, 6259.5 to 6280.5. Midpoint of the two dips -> 0.024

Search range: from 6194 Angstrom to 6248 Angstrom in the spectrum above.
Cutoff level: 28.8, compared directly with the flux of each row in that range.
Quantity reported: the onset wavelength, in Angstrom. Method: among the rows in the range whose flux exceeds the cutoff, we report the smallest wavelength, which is 6198.0 Angstrom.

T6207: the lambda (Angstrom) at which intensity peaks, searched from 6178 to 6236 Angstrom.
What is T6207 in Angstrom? 6183.0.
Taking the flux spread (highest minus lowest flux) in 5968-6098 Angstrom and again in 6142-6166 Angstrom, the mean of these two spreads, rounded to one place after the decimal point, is 6.4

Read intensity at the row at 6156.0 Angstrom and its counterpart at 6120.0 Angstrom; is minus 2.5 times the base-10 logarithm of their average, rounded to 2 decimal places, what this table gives -3.68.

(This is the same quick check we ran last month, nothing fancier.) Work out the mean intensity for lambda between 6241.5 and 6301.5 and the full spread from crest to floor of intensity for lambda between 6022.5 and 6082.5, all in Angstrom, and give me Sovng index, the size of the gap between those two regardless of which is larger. 20.8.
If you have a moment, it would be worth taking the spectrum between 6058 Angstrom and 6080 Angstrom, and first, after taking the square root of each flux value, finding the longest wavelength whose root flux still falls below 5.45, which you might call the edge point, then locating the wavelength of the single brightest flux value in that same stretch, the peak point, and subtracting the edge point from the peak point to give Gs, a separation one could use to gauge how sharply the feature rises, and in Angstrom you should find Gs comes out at -15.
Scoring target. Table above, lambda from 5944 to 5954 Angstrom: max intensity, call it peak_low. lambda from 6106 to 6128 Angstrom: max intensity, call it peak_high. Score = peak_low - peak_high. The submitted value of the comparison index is 1.1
